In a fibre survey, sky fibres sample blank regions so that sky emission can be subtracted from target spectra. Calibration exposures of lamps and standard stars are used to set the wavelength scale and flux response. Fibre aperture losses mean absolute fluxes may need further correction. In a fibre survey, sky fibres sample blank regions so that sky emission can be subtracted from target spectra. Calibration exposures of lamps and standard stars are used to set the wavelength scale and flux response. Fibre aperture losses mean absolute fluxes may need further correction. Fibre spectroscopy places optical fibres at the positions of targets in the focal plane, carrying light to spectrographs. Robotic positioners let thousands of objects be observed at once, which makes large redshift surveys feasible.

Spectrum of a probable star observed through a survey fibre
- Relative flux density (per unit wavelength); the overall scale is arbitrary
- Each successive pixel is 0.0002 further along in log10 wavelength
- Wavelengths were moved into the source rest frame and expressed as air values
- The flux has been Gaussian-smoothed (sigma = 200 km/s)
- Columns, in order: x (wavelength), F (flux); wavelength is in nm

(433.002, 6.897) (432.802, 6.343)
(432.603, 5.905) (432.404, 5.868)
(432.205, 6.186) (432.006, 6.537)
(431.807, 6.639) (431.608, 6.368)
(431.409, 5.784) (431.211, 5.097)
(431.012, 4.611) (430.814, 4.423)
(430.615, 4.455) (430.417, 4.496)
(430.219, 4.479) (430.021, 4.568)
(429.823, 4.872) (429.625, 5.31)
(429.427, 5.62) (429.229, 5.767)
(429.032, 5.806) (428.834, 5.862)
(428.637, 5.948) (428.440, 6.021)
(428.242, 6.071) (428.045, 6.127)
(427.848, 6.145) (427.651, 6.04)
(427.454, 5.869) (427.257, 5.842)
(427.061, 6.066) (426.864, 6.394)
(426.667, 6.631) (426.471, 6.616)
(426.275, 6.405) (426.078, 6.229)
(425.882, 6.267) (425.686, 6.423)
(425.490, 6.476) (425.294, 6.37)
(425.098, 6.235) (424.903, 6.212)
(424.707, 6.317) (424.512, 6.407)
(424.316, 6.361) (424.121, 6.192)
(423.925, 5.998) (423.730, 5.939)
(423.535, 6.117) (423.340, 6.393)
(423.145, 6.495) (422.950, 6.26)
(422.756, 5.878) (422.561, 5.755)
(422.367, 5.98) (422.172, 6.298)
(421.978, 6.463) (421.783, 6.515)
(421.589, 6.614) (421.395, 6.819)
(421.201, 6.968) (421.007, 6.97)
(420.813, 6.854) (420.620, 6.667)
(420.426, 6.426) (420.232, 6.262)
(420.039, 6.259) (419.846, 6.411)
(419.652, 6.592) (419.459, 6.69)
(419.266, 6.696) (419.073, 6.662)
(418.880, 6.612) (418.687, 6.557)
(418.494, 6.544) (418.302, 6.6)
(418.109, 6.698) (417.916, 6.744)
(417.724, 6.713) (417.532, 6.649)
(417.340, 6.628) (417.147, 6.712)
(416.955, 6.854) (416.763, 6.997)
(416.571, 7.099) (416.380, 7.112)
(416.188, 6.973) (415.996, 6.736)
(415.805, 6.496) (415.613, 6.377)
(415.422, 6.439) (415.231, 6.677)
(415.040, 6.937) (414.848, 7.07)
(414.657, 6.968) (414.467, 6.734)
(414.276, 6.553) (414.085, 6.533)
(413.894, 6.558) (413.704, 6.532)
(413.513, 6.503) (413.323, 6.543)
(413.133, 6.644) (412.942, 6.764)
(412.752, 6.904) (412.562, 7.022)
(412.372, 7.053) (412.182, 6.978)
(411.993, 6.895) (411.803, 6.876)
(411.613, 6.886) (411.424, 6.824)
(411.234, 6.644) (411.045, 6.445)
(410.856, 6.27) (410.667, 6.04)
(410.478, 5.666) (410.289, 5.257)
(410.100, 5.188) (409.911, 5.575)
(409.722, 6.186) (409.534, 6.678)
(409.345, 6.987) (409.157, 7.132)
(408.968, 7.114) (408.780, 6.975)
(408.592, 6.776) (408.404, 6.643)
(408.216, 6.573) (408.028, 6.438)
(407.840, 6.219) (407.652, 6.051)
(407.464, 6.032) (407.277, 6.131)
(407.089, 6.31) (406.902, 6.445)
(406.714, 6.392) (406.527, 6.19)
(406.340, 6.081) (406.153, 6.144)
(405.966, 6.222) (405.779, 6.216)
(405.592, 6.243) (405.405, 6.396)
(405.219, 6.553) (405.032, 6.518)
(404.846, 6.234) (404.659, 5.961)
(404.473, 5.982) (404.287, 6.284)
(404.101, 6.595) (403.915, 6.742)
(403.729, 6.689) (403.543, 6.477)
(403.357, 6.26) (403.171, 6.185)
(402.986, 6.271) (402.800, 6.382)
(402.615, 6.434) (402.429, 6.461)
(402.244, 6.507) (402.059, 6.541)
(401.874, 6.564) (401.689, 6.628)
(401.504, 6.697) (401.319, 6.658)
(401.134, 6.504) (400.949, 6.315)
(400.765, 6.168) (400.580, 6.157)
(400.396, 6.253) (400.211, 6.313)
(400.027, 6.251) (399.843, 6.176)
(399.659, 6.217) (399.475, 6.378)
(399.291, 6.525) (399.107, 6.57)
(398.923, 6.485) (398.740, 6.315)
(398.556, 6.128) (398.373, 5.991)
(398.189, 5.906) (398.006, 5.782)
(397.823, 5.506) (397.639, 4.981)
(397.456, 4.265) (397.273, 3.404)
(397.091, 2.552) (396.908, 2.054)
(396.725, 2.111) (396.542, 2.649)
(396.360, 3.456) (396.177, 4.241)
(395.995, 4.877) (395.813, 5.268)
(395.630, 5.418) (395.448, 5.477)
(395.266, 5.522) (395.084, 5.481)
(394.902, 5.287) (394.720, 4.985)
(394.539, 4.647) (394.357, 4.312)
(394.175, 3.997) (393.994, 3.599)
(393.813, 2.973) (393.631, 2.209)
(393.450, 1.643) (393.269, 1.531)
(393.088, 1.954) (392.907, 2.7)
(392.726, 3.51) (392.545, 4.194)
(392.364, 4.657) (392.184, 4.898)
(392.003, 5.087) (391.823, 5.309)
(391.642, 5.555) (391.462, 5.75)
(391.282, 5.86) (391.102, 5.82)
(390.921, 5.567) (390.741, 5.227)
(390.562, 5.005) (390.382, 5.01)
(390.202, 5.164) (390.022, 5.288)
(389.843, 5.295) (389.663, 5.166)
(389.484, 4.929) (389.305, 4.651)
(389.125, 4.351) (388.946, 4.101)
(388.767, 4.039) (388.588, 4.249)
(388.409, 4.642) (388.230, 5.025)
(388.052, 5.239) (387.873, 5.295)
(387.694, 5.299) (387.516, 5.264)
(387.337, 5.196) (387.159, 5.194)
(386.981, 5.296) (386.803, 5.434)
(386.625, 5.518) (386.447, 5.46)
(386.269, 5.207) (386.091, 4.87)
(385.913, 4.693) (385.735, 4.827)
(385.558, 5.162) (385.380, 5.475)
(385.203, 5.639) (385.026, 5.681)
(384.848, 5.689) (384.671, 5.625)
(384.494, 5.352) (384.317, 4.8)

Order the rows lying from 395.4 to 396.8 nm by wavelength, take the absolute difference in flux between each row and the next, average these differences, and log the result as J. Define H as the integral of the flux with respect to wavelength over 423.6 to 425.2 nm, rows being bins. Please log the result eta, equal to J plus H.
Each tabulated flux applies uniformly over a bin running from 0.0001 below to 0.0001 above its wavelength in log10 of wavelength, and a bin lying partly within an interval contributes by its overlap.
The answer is 10.4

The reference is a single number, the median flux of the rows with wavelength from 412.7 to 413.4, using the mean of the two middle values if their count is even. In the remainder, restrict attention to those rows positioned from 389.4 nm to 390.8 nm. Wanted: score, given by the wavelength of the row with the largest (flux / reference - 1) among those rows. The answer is 389.843 nm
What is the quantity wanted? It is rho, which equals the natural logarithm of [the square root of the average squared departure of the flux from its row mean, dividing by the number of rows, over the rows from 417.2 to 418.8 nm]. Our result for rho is -2.7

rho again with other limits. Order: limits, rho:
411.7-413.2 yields -2.1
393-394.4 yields 0.0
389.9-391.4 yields -1.1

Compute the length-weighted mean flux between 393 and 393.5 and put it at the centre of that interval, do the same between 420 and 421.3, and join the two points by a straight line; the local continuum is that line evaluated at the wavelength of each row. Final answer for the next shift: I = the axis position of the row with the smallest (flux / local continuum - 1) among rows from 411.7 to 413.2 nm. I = 413.133 nm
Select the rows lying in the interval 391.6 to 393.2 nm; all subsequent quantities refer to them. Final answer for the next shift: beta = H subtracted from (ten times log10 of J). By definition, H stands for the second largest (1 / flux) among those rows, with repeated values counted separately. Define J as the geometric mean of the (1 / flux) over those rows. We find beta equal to -6.4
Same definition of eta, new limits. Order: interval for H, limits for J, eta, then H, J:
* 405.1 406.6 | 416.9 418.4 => 9.5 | 9.4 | 0.069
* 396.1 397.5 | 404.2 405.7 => 4.4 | 4.3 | 0.175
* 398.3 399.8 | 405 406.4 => 9.6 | 9.5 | 0.074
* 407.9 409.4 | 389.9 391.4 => 10.4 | 10.2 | 0.163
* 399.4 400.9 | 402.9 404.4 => 9.5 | 9.4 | 0.157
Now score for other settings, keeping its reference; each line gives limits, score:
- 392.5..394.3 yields 392.545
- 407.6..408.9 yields 408.780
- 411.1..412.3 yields 412.182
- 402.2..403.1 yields 402.244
